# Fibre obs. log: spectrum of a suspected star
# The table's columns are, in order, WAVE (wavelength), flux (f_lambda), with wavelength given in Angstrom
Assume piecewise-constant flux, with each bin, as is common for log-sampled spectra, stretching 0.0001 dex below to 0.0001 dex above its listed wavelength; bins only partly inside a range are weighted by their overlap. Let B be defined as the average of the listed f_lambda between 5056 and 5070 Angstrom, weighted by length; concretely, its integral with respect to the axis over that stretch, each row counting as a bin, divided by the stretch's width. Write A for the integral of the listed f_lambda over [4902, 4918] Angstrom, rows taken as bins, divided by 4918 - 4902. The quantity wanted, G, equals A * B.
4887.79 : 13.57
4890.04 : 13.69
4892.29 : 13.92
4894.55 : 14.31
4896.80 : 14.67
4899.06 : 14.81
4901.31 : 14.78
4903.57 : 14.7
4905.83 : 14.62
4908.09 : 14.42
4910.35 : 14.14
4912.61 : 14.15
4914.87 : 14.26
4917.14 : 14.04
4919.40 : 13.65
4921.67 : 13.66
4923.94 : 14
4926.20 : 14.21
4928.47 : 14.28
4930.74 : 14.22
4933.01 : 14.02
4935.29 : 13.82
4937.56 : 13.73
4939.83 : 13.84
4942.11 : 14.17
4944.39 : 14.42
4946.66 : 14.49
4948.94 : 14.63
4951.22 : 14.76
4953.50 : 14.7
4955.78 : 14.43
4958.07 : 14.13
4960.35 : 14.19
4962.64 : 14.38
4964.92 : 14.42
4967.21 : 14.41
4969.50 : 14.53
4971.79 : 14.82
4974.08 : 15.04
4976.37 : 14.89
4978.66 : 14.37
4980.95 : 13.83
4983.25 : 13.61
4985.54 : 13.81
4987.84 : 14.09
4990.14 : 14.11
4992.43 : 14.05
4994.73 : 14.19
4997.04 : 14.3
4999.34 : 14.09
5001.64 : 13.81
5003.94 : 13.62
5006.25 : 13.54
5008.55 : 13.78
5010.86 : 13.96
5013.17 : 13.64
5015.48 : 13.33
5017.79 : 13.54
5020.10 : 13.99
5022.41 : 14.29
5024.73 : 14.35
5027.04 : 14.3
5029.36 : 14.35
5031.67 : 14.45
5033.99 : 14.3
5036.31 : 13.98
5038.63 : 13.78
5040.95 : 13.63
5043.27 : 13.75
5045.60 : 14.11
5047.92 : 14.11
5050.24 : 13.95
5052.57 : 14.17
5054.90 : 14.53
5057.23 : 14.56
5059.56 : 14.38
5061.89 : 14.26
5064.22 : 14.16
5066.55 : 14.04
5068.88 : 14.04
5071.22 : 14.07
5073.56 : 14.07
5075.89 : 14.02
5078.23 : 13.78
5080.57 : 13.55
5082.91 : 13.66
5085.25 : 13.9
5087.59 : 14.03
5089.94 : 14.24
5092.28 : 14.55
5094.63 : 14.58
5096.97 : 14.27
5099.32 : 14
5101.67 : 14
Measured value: 204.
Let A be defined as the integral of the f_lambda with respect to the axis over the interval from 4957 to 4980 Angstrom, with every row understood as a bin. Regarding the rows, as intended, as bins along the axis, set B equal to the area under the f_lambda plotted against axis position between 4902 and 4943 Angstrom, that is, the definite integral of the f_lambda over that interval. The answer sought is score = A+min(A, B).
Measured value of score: 668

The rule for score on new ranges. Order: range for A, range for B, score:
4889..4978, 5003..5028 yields 1620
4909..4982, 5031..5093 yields 1914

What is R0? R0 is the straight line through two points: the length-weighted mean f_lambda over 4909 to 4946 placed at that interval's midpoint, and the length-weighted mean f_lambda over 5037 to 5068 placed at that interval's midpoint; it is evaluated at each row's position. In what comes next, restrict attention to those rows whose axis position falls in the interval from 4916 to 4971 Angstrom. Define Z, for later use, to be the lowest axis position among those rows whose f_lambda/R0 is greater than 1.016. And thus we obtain 4928.47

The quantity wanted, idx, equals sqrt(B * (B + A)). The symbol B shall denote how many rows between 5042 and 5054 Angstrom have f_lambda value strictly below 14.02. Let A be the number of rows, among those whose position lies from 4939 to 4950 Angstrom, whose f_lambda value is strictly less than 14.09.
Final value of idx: 2.4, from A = 1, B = 2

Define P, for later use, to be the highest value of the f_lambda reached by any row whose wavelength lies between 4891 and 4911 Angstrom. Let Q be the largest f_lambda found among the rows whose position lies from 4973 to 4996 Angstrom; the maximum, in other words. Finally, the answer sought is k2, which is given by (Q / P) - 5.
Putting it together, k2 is -3.984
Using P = 14.81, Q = 15.04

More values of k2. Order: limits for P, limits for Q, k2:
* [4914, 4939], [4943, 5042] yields -3.947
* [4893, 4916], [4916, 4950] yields -4.012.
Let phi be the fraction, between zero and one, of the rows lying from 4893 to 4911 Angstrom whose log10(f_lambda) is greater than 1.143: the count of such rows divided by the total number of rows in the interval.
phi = 1.00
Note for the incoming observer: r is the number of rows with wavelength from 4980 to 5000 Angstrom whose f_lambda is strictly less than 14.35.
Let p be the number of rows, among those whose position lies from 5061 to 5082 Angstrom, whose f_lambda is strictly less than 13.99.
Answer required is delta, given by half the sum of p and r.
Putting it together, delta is 5.5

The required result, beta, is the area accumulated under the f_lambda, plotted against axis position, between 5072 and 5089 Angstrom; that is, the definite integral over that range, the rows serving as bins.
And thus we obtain 236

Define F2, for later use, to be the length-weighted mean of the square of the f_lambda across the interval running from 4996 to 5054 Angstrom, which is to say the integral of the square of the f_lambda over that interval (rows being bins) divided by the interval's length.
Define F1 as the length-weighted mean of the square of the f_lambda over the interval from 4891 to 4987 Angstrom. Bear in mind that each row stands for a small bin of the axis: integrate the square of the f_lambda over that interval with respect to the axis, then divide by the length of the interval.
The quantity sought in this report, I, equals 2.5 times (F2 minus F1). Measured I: -23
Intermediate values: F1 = 204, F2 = 195.2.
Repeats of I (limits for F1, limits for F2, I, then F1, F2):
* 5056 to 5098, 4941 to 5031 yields 5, 199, 201.5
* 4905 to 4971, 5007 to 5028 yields -23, 203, 193.3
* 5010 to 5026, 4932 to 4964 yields 28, 193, 203.6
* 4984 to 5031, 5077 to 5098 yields 7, 195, 197.9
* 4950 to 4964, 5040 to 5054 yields -33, 208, 195.2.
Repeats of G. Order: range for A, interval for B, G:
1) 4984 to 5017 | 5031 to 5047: 194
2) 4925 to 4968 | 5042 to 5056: 201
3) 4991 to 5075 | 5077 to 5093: 196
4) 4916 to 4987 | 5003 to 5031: 198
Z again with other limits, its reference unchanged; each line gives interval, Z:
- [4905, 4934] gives 4905.83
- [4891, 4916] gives 4894.55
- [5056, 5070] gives 5057.23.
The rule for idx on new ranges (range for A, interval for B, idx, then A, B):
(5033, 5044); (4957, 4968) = 0.0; 4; 0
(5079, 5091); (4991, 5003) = 2.2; 4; 1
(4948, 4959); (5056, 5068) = 0.0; 0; 0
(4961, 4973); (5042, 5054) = 2.0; 0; 2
